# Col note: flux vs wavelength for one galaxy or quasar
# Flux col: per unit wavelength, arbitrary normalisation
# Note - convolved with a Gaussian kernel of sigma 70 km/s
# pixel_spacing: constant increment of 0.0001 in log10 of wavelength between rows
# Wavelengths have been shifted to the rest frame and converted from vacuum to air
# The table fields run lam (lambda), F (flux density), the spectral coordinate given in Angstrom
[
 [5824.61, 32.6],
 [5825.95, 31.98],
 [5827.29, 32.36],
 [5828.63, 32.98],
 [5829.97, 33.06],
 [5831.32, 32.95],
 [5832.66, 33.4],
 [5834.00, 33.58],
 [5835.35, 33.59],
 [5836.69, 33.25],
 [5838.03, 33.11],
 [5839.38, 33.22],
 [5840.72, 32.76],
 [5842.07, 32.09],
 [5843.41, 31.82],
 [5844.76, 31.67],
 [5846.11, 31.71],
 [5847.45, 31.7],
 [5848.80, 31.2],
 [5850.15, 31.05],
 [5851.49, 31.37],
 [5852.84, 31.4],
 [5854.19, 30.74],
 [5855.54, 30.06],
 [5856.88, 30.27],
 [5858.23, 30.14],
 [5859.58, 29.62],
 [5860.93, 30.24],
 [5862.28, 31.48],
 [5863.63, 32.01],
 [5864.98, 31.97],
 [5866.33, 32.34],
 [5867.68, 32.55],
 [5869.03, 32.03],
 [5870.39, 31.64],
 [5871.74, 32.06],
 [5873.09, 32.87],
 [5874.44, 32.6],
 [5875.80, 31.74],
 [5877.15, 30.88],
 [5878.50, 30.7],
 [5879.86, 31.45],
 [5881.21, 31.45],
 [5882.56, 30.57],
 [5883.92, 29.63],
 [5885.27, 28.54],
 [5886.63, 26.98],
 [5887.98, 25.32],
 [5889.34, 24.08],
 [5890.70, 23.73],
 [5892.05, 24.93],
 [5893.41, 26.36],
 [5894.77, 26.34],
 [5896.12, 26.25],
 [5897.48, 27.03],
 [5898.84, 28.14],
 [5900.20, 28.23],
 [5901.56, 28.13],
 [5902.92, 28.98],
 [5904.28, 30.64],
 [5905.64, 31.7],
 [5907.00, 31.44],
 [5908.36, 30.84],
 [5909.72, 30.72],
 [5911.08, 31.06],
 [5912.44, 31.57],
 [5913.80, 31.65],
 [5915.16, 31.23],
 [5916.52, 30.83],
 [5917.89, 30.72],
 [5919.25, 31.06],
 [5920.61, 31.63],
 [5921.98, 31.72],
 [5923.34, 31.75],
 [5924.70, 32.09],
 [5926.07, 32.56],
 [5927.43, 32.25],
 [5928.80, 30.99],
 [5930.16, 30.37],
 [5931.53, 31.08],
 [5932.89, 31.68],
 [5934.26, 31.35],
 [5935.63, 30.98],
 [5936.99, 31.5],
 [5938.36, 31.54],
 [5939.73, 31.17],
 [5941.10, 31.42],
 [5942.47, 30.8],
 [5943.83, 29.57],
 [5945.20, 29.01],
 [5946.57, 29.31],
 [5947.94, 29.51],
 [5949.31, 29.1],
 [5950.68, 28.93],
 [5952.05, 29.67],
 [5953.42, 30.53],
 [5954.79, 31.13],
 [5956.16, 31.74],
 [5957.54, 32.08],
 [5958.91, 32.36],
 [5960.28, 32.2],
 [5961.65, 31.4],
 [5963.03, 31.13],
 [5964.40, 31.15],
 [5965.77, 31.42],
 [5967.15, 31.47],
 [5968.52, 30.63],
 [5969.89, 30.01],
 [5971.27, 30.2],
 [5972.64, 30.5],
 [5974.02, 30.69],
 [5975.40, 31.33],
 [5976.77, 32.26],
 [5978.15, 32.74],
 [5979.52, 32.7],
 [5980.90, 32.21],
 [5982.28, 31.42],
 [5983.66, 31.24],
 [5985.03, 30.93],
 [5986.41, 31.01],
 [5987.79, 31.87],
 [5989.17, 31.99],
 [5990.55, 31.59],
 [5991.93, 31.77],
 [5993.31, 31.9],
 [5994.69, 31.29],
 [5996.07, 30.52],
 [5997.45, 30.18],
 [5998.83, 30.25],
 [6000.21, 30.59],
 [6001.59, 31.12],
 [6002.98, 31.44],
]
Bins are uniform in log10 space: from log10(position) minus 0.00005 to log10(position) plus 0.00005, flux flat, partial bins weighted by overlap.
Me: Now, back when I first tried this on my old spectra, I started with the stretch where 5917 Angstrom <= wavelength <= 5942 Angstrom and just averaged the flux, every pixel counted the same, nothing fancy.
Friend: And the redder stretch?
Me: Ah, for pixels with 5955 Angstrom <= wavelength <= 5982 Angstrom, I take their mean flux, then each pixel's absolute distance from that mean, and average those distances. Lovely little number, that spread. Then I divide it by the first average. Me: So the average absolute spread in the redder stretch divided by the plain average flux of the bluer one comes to 0.021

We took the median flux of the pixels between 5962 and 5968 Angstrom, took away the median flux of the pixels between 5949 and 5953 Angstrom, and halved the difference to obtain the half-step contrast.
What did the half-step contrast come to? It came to 1.1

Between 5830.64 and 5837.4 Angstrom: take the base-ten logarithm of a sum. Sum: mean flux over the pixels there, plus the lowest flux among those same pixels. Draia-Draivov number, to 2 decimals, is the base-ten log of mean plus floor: 1.82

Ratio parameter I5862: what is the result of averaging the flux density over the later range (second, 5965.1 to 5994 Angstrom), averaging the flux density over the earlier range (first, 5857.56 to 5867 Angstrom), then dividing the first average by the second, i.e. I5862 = 0.99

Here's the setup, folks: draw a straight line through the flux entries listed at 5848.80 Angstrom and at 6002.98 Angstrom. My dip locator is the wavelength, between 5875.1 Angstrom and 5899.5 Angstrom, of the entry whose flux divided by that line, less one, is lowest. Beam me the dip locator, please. 5890.70 Angstrom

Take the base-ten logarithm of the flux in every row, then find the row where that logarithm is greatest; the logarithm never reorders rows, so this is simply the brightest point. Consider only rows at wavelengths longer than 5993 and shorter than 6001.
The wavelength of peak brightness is 5993.31 Angstrom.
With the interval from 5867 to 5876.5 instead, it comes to 5873.09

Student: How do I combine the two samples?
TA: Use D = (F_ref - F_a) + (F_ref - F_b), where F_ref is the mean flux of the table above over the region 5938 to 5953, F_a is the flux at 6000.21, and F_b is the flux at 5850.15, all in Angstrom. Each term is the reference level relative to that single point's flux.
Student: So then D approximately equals -2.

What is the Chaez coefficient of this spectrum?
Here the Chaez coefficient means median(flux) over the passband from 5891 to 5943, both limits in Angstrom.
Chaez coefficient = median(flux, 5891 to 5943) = 31.1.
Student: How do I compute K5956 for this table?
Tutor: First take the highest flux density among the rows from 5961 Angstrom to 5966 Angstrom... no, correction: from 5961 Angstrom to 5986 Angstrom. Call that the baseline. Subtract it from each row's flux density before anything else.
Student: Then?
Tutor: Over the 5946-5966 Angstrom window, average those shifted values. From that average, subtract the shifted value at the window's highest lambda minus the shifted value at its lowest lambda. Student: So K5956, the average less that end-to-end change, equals -4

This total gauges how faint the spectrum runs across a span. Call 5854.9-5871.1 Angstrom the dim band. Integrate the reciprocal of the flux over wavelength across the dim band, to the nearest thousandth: 0.520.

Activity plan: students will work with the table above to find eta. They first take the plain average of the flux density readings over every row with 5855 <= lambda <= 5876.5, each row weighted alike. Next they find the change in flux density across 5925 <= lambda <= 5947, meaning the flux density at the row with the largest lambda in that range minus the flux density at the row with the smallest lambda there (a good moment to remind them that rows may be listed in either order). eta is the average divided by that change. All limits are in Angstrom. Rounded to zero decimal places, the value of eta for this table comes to -10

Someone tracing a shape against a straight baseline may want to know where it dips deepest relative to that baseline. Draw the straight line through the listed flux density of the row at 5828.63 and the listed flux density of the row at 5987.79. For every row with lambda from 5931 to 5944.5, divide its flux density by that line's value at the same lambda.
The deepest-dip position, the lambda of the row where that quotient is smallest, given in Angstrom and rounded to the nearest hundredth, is 5943.83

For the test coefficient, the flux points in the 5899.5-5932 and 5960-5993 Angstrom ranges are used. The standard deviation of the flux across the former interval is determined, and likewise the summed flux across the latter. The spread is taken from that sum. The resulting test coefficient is 753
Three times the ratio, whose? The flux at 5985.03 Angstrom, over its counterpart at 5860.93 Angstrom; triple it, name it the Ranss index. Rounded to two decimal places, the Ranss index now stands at 3.07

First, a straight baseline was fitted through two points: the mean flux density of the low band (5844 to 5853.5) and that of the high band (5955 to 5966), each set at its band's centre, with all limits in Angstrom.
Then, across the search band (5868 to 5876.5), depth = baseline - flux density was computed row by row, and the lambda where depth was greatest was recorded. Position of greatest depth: 5870.39 Angstrom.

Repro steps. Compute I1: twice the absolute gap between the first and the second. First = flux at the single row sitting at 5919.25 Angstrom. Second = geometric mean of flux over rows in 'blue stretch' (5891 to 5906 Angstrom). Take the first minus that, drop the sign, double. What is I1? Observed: 6.5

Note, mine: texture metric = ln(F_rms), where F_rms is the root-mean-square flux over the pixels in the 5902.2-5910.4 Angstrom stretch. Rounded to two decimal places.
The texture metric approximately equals 3.43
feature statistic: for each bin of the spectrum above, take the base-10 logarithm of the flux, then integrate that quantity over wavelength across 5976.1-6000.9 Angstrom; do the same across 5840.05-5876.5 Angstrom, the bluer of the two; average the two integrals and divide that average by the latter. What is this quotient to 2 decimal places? 0.84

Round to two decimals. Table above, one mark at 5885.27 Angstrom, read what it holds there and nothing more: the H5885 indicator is 28.54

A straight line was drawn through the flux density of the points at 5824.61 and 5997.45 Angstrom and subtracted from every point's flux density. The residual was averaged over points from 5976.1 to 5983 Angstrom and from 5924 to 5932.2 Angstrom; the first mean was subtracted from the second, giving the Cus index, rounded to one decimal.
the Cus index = -1.4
